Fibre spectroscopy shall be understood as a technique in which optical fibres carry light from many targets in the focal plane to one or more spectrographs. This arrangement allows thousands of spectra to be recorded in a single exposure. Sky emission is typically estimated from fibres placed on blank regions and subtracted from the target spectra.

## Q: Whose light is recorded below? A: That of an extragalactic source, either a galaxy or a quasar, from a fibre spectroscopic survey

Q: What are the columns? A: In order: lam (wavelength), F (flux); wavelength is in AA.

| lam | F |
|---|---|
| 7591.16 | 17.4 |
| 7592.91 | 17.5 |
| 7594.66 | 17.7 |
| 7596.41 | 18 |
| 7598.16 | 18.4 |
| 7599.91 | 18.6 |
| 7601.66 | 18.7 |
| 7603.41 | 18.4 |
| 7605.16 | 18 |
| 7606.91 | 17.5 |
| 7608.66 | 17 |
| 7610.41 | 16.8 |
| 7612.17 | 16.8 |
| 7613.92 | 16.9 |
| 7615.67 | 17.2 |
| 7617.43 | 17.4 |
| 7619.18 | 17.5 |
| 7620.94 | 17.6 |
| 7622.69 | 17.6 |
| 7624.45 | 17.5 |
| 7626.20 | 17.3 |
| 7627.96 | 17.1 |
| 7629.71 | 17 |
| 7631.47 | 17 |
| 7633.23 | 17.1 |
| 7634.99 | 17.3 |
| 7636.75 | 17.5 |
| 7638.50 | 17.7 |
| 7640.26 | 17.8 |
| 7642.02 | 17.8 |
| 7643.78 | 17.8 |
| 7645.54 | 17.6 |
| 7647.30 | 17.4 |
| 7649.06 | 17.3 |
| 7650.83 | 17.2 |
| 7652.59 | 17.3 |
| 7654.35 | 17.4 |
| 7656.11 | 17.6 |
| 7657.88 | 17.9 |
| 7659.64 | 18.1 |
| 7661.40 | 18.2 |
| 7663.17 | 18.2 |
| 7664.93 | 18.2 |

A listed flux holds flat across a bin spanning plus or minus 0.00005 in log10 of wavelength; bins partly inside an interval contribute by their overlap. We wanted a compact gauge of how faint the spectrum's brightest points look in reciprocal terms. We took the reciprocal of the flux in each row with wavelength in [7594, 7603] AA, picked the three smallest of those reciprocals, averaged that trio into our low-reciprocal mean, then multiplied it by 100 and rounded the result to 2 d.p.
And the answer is 5.39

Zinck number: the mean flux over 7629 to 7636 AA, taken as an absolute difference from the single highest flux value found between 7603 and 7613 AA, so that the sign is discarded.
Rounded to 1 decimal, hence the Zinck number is 1.3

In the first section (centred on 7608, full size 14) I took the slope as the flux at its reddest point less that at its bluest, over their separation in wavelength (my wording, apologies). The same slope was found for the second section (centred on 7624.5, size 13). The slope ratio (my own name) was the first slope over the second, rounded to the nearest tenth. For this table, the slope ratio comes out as 3.1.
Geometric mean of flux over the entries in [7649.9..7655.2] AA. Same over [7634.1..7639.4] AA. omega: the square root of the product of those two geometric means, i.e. 17.4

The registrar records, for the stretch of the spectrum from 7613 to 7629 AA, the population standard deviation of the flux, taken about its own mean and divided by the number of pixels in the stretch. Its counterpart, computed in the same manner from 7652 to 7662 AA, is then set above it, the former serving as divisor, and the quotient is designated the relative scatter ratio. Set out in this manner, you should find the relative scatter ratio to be 1.5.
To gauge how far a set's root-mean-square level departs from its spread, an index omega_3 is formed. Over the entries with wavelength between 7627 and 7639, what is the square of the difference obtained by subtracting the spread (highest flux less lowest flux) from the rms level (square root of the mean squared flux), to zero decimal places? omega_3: 274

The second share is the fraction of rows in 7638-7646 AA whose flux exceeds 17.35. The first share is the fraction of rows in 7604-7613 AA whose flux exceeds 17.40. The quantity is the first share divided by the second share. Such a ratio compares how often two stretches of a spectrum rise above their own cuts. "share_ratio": 0.4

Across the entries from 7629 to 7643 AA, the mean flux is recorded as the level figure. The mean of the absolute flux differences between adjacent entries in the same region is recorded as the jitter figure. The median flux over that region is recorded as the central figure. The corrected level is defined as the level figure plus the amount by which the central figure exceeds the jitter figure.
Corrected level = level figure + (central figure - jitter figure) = 34.7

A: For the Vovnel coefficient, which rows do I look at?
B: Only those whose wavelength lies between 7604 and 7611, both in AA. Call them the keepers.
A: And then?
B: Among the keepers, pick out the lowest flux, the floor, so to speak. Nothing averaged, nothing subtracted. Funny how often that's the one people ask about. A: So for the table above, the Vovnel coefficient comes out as 16.8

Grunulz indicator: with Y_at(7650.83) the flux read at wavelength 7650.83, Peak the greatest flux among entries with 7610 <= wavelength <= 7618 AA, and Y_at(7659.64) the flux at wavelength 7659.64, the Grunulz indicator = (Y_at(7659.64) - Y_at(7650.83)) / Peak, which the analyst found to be 0.052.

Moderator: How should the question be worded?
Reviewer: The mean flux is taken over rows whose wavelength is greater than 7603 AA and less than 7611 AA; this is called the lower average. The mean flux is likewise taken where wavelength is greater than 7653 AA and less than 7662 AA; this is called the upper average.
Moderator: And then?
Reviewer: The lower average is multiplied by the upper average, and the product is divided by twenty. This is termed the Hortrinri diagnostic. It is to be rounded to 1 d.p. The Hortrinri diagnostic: 15.6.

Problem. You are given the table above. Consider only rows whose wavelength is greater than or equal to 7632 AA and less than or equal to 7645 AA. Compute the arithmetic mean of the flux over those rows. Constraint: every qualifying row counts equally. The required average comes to 17.6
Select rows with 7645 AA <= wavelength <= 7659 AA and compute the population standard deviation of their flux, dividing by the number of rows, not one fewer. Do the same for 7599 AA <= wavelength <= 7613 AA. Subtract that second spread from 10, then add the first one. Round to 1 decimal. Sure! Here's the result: 9.5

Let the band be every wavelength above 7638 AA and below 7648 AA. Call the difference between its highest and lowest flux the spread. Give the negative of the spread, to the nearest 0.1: -0.4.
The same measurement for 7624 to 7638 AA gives -0.5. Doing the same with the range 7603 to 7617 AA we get -1.6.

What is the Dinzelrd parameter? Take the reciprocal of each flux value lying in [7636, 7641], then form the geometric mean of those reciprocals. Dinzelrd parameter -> 0.0566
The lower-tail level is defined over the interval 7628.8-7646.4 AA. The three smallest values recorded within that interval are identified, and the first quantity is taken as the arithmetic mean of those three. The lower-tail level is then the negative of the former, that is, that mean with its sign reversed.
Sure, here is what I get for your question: -17.0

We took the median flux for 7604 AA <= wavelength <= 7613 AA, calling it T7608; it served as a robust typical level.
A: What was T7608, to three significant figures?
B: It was 17.0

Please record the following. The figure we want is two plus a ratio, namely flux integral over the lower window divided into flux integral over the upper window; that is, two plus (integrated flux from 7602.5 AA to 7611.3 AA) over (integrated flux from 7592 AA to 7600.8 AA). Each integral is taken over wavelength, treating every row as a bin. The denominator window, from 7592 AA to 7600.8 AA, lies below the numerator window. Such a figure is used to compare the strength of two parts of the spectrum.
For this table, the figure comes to 2.97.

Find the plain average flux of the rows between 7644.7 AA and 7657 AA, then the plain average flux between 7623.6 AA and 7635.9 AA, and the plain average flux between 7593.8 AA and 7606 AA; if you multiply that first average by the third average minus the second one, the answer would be 19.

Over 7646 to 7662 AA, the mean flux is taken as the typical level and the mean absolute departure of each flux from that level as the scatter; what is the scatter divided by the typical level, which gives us 0.018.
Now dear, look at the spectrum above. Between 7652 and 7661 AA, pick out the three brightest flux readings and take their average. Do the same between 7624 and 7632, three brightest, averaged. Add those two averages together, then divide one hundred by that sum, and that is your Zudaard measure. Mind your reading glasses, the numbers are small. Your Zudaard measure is 2.84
